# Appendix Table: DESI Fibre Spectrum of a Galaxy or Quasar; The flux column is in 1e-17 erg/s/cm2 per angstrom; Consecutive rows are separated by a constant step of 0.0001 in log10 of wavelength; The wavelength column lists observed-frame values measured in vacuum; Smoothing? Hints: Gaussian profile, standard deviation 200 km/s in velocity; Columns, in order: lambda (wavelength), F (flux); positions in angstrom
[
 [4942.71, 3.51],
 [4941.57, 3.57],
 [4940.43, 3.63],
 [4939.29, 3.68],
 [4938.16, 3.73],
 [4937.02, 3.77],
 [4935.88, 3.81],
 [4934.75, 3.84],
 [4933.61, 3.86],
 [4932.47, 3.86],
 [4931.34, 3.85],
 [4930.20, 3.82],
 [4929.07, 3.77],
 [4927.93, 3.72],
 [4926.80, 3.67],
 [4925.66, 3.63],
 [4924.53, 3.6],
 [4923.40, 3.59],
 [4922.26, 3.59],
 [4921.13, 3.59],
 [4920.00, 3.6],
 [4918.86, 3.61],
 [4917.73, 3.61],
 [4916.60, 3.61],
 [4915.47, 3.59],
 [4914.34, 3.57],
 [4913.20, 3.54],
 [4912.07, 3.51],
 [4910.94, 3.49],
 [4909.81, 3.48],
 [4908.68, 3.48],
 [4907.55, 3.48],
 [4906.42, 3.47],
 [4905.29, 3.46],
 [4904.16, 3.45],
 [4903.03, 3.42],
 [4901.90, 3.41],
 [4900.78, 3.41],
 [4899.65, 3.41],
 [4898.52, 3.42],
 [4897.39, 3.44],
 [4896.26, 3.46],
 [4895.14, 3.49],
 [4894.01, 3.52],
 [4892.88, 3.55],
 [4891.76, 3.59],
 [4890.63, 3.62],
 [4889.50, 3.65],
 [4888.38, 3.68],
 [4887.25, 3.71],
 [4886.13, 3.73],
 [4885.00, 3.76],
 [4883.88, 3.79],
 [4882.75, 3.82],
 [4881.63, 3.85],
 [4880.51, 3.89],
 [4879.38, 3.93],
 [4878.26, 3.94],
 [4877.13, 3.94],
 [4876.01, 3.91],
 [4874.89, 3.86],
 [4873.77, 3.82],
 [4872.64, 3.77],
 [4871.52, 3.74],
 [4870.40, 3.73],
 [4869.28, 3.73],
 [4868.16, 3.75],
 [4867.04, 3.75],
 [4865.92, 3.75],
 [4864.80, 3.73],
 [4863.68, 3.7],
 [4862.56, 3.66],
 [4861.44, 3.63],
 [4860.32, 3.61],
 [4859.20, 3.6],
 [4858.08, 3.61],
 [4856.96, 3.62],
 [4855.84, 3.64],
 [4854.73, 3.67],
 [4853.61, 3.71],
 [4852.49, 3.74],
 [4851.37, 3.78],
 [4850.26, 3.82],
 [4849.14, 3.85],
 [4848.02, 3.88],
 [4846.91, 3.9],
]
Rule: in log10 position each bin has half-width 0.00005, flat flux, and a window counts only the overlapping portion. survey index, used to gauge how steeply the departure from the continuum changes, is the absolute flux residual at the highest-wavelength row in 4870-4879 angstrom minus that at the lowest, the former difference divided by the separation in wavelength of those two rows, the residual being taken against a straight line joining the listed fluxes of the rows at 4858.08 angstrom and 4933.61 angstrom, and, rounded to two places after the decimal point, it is 0.02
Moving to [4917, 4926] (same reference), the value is 0.00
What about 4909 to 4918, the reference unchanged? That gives -0.01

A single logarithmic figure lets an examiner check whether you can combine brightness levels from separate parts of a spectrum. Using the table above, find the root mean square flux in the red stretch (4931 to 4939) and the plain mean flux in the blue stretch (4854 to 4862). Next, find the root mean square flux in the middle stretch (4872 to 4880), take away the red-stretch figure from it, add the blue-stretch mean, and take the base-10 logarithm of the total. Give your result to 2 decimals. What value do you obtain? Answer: 0.57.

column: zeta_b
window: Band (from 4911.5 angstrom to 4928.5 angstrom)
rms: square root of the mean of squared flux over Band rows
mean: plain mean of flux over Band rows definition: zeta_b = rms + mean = 7.2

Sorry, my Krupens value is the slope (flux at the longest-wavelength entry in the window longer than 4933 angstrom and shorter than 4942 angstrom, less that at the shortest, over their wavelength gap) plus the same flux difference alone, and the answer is -0.33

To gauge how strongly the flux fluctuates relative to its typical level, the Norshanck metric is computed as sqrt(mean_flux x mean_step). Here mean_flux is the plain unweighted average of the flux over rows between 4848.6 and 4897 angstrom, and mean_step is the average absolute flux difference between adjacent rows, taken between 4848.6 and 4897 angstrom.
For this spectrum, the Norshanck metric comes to 0.31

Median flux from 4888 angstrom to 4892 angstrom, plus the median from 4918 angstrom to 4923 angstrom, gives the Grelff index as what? 7.23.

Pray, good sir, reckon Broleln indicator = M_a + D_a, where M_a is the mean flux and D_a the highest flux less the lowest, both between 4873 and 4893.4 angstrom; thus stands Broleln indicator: 4.17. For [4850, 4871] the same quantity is 3.92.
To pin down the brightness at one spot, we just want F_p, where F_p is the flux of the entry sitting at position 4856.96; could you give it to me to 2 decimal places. 3.62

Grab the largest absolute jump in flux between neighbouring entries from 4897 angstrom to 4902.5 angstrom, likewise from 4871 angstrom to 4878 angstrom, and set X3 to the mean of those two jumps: 0.035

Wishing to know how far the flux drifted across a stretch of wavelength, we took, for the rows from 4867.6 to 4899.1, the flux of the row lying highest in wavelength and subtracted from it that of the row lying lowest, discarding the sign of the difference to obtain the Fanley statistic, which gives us 0.330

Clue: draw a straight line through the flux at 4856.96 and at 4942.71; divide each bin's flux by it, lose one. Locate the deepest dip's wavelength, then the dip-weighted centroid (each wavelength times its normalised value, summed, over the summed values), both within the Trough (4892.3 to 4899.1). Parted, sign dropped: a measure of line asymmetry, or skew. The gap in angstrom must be 1.9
